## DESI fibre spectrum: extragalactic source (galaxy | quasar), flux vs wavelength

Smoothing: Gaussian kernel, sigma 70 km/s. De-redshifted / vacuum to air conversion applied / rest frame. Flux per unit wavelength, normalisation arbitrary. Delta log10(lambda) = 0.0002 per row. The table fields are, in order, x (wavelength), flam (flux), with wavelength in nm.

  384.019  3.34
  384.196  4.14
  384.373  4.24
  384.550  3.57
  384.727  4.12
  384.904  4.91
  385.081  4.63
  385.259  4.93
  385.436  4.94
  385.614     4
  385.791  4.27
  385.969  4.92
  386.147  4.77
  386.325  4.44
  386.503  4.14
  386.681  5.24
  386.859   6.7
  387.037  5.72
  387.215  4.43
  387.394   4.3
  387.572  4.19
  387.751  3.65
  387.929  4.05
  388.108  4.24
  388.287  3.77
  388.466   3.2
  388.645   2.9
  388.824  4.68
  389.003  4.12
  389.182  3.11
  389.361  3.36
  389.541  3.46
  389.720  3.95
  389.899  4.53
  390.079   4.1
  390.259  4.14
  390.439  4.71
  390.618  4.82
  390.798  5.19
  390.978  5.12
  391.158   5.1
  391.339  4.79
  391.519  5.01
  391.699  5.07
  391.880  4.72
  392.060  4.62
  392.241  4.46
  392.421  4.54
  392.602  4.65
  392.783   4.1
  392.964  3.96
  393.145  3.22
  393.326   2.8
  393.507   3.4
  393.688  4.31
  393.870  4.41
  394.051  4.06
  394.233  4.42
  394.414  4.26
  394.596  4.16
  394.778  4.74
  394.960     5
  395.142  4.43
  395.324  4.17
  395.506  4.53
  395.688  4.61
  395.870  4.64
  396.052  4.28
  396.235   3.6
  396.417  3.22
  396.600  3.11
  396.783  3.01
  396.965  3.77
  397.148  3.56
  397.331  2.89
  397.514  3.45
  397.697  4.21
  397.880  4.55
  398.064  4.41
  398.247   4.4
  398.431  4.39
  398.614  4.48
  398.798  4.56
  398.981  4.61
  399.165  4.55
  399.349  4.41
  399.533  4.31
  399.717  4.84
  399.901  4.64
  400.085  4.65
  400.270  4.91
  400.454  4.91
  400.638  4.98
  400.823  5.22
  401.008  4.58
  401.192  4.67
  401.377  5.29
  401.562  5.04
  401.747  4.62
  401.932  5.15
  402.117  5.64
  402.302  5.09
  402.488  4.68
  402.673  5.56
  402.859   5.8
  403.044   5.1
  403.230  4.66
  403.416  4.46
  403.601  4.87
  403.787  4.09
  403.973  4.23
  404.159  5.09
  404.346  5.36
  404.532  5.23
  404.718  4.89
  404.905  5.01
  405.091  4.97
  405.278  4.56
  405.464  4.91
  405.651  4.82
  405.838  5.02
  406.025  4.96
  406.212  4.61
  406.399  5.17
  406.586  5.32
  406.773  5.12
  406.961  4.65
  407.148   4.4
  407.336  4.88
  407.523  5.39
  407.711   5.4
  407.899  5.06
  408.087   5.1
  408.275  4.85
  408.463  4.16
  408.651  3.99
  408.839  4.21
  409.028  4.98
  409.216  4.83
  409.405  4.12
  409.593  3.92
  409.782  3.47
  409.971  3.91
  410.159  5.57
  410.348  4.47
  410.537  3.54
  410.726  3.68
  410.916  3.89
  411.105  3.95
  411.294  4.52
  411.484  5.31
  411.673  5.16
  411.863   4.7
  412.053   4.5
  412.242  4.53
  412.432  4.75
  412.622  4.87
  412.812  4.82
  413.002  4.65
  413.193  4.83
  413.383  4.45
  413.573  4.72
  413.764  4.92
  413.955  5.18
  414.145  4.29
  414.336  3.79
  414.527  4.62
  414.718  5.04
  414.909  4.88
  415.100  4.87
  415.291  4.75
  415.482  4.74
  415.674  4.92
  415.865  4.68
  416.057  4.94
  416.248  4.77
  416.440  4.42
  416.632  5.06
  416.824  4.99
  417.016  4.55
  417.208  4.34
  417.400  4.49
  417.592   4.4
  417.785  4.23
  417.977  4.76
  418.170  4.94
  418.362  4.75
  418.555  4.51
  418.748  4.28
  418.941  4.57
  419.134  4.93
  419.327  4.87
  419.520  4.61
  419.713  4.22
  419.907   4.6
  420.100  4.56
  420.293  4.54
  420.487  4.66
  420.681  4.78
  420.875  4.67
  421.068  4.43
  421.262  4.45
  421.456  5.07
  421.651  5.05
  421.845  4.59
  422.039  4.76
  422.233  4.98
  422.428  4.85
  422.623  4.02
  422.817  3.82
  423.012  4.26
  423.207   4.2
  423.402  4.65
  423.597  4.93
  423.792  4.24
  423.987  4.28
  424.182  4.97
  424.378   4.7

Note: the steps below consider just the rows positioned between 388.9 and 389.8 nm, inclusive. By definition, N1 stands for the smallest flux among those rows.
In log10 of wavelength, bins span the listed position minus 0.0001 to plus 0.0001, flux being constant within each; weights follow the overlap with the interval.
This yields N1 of 3.11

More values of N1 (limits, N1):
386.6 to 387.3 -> 4.43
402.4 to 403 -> 4.68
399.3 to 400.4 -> 4.31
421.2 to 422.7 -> 4.02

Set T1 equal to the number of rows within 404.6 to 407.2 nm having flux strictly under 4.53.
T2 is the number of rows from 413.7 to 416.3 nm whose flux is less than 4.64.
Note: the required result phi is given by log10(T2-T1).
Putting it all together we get 0.30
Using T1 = 1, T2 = 3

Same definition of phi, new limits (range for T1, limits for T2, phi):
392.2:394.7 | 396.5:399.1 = 0.30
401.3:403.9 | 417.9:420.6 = 0.78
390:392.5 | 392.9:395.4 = 0.95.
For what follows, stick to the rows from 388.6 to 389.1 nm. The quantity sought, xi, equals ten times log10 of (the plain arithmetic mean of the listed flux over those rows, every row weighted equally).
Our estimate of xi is 5.91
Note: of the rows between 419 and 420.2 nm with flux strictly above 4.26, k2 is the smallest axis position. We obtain 419.134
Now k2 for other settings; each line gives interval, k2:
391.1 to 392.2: 391.158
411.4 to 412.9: 411.484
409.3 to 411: 410.159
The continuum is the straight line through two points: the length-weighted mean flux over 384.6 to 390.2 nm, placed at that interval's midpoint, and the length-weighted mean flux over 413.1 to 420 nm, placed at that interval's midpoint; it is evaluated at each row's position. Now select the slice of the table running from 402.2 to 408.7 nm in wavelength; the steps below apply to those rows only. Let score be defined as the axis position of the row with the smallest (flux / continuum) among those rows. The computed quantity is 408.651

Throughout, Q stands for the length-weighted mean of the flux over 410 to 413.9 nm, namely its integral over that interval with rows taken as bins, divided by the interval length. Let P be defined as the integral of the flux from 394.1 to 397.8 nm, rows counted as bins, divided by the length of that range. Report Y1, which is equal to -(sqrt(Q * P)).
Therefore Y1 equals -4.29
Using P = 4.00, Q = 4.59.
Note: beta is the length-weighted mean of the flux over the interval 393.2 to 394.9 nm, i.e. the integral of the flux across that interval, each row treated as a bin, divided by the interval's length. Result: 4.06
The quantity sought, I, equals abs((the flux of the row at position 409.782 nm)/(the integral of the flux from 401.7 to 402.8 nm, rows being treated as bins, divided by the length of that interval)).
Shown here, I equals 0.67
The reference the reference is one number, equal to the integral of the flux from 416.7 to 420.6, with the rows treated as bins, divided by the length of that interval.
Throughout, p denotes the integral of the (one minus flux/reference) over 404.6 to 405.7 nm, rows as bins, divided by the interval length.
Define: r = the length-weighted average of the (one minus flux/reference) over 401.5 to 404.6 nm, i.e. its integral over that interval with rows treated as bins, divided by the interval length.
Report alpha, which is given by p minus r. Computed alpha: 0.02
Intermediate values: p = -0.06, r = -0.08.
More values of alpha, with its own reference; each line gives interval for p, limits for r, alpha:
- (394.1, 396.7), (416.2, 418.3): 0.09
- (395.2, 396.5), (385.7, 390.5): 0.02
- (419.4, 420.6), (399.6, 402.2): 0.08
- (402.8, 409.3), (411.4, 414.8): -0.03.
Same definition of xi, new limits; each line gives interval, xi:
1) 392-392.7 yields 6.60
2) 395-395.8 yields 6.47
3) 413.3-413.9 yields 6.72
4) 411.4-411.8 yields 7.19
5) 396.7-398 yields 5.60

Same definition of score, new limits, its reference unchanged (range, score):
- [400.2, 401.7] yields 401.008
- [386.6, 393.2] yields 388.645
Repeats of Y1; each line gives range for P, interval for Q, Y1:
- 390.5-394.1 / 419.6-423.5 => -4.49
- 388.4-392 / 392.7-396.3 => -4.24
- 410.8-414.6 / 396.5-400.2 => -4.37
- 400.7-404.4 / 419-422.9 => -4.79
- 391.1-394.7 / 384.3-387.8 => -4.45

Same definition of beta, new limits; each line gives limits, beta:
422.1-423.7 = 4.47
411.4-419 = 4.70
